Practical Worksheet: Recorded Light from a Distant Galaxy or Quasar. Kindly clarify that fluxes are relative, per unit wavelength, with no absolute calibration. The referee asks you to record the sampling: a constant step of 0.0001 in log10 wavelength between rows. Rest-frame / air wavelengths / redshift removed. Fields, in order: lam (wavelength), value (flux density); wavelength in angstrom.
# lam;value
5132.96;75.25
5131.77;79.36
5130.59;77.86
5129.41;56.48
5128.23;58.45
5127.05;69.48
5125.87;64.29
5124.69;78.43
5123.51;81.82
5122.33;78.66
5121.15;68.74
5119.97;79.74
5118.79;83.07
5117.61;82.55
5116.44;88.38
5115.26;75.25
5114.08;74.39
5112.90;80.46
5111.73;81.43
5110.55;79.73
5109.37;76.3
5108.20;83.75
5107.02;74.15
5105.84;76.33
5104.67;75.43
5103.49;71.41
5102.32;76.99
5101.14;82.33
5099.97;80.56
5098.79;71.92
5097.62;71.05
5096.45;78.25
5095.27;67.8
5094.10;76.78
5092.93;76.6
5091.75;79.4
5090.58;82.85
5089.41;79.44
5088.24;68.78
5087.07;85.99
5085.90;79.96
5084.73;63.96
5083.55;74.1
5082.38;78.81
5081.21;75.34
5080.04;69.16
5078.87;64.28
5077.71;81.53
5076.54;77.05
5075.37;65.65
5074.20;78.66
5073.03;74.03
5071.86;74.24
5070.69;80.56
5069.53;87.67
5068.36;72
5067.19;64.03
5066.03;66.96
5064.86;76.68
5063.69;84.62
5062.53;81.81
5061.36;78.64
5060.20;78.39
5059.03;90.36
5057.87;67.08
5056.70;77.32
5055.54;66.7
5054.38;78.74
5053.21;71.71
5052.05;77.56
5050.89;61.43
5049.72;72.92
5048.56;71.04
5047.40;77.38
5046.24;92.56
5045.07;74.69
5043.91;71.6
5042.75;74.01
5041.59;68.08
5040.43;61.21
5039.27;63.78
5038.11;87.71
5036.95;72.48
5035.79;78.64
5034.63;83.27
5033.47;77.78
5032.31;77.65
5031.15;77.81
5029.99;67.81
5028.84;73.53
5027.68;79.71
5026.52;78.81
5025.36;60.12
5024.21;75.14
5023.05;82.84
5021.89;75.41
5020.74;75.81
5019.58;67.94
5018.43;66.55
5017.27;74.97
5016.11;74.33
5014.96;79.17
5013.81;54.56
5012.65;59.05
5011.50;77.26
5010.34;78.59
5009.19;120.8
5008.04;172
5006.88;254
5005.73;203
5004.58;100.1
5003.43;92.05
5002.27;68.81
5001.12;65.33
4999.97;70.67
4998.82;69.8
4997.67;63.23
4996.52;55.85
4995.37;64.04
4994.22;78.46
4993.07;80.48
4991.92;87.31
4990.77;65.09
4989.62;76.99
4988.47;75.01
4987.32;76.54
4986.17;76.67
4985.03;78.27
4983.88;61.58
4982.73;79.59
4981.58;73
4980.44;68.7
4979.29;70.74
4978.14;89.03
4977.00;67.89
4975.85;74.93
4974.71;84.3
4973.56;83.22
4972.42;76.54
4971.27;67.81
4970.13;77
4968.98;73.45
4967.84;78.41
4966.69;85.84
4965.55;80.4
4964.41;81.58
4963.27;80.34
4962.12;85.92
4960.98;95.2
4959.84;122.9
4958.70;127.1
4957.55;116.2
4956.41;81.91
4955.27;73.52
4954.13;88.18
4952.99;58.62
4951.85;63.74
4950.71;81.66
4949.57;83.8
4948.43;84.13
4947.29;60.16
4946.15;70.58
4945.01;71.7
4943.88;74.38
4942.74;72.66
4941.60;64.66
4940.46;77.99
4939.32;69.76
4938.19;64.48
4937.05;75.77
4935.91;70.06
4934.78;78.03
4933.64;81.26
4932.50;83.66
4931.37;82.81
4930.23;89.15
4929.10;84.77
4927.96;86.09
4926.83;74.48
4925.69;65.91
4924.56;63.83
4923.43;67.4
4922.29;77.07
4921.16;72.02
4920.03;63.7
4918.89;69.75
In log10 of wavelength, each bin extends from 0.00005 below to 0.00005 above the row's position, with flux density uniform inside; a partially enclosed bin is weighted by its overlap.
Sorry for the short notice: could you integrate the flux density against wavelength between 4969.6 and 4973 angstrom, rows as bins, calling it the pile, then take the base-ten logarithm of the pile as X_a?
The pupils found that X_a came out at 2.40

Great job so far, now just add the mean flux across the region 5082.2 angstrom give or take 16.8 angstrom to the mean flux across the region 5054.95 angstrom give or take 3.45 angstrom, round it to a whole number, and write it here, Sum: 148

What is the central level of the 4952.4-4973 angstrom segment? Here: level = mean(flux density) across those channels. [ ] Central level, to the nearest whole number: 86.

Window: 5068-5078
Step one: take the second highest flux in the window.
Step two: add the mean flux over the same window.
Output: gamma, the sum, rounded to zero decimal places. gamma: 158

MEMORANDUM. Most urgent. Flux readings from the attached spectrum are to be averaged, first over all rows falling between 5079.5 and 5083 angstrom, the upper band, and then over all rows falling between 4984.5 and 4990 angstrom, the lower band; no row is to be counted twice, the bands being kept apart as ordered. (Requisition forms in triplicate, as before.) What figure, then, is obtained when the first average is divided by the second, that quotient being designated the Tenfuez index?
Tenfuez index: 0.97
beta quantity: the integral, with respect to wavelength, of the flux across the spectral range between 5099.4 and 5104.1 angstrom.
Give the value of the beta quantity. 366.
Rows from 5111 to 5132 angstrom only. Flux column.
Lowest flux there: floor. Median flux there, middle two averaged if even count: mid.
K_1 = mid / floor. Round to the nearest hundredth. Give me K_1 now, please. 1.39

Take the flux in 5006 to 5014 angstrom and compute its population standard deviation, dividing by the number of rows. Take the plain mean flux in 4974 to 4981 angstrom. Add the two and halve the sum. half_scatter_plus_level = 72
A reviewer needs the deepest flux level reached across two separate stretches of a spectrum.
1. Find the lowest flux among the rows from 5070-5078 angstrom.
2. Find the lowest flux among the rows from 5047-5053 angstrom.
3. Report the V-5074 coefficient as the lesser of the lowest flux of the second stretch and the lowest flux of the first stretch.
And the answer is 61.4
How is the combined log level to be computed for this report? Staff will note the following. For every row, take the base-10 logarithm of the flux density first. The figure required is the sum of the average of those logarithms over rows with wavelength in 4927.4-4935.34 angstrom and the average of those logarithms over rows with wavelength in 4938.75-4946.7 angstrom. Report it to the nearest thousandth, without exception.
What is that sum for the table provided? 3.777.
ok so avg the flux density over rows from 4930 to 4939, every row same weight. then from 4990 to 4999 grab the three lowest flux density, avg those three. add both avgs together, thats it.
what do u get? 139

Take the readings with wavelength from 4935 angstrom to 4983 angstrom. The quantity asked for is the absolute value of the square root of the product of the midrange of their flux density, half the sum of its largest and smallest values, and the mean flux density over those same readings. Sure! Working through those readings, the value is 86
